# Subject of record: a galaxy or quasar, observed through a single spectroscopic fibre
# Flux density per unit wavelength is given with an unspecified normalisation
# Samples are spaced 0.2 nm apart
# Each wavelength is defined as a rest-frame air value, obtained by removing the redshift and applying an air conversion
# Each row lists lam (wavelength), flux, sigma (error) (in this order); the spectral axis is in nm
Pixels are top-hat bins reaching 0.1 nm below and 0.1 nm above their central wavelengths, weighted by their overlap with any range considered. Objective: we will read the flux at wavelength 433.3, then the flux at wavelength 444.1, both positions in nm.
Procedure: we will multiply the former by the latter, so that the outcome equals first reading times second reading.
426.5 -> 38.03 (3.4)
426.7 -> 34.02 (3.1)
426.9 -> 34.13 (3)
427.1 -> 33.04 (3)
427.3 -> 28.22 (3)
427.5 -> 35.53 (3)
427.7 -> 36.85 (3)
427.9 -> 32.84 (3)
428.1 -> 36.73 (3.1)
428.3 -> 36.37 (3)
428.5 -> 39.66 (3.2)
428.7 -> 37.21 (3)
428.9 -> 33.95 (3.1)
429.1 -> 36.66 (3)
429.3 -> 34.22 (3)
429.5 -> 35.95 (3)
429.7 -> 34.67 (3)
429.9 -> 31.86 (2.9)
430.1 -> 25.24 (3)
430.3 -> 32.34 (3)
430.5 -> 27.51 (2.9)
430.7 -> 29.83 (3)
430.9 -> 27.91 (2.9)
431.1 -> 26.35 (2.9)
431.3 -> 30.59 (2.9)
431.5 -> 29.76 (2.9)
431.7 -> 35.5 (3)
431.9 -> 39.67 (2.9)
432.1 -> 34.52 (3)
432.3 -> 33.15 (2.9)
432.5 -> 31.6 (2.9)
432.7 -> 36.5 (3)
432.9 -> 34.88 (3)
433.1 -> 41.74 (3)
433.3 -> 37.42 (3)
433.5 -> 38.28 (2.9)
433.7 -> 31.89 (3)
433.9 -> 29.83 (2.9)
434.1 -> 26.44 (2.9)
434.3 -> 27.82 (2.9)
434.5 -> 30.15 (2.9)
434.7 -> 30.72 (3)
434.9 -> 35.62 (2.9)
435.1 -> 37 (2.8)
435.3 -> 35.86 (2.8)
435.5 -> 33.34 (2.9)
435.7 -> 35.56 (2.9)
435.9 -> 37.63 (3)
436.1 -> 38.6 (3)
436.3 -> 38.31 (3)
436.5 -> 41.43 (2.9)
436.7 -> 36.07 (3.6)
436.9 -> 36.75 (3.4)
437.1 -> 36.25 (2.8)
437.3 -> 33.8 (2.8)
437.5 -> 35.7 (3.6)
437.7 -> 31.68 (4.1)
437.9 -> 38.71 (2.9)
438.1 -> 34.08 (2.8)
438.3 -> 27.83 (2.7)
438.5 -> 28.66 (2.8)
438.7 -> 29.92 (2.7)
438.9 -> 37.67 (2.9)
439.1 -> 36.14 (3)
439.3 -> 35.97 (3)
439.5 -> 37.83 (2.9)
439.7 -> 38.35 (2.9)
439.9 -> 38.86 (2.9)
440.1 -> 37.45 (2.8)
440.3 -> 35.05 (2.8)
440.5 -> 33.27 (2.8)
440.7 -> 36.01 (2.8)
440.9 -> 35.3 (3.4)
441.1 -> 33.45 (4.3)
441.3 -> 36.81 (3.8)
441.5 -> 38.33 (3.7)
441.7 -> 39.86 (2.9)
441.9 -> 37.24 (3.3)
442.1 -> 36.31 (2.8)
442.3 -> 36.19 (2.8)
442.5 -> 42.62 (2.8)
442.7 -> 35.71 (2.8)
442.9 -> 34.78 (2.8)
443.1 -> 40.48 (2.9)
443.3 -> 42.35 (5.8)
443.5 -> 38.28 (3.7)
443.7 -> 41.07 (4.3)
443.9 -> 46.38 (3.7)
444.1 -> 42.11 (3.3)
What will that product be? 1576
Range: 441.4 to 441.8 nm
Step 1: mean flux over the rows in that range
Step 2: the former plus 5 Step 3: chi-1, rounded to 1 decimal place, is 44.1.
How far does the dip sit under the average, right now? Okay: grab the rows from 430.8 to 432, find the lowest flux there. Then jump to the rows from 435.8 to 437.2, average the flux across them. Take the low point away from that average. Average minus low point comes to 12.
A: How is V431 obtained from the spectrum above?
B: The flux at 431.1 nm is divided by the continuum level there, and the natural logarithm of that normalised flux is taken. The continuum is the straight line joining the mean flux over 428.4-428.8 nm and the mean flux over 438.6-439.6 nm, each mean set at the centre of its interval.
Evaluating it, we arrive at -0.4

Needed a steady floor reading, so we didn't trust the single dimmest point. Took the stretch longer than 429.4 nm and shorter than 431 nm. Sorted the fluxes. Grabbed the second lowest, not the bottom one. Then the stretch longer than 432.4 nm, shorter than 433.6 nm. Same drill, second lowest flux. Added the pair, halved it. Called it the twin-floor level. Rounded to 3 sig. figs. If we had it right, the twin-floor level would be 31.2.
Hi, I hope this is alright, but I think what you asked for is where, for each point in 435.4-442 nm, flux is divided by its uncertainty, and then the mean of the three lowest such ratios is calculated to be 8.4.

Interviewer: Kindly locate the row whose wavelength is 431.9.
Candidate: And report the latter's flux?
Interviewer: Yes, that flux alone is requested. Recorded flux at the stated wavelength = 39.67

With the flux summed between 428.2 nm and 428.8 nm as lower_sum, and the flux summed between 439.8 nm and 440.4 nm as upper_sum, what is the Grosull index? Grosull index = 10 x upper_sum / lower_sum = 9.8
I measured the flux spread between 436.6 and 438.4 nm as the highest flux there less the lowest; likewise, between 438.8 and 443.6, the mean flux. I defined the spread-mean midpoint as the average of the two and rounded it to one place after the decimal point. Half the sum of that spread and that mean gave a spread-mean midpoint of 24.1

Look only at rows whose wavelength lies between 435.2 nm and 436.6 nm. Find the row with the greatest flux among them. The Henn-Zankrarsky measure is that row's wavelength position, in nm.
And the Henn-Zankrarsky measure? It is 436.5 nm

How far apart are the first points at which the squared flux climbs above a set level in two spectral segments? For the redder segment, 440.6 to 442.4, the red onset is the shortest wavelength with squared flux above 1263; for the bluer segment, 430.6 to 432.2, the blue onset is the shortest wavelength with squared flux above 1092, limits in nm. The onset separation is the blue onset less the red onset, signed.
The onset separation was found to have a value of -9.00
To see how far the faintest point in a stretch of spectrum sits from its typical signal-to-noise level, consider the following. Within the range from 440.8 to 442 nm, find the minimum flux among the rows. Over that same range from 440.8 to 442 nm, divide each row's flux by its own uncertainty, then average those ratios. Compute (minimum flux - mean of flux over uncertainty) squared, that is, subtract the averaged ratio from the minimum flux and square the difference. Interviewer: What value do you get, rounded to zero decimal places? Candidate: 525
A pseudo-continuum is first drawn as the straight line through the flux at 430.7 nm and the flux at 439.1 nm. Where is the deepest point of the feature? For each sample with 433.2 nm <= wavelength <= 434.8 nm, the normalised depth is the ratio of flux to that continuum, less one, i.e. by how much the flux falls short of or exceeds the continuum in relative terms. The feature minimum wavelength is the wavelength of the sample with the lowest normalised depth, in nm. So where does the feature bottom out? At 434.1 nm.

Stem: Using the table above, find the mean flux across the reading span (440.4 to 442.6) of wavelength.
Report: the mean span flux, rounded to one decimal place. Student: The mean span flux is 36.9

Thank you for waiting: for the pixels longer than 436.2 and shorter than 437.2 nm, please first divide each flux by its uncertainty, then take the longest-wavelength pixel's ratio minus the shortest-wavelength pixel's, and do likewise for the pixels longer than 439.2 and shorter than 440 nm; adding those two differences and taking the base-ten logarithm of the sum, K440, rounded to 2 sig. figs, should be 0.20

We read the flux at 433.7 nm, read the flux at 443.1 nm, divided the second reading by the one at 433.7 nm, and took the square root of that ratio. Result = 1.13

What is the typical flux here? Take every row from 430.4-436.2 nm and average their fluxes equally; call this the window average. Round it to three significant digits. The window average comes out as 33.3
